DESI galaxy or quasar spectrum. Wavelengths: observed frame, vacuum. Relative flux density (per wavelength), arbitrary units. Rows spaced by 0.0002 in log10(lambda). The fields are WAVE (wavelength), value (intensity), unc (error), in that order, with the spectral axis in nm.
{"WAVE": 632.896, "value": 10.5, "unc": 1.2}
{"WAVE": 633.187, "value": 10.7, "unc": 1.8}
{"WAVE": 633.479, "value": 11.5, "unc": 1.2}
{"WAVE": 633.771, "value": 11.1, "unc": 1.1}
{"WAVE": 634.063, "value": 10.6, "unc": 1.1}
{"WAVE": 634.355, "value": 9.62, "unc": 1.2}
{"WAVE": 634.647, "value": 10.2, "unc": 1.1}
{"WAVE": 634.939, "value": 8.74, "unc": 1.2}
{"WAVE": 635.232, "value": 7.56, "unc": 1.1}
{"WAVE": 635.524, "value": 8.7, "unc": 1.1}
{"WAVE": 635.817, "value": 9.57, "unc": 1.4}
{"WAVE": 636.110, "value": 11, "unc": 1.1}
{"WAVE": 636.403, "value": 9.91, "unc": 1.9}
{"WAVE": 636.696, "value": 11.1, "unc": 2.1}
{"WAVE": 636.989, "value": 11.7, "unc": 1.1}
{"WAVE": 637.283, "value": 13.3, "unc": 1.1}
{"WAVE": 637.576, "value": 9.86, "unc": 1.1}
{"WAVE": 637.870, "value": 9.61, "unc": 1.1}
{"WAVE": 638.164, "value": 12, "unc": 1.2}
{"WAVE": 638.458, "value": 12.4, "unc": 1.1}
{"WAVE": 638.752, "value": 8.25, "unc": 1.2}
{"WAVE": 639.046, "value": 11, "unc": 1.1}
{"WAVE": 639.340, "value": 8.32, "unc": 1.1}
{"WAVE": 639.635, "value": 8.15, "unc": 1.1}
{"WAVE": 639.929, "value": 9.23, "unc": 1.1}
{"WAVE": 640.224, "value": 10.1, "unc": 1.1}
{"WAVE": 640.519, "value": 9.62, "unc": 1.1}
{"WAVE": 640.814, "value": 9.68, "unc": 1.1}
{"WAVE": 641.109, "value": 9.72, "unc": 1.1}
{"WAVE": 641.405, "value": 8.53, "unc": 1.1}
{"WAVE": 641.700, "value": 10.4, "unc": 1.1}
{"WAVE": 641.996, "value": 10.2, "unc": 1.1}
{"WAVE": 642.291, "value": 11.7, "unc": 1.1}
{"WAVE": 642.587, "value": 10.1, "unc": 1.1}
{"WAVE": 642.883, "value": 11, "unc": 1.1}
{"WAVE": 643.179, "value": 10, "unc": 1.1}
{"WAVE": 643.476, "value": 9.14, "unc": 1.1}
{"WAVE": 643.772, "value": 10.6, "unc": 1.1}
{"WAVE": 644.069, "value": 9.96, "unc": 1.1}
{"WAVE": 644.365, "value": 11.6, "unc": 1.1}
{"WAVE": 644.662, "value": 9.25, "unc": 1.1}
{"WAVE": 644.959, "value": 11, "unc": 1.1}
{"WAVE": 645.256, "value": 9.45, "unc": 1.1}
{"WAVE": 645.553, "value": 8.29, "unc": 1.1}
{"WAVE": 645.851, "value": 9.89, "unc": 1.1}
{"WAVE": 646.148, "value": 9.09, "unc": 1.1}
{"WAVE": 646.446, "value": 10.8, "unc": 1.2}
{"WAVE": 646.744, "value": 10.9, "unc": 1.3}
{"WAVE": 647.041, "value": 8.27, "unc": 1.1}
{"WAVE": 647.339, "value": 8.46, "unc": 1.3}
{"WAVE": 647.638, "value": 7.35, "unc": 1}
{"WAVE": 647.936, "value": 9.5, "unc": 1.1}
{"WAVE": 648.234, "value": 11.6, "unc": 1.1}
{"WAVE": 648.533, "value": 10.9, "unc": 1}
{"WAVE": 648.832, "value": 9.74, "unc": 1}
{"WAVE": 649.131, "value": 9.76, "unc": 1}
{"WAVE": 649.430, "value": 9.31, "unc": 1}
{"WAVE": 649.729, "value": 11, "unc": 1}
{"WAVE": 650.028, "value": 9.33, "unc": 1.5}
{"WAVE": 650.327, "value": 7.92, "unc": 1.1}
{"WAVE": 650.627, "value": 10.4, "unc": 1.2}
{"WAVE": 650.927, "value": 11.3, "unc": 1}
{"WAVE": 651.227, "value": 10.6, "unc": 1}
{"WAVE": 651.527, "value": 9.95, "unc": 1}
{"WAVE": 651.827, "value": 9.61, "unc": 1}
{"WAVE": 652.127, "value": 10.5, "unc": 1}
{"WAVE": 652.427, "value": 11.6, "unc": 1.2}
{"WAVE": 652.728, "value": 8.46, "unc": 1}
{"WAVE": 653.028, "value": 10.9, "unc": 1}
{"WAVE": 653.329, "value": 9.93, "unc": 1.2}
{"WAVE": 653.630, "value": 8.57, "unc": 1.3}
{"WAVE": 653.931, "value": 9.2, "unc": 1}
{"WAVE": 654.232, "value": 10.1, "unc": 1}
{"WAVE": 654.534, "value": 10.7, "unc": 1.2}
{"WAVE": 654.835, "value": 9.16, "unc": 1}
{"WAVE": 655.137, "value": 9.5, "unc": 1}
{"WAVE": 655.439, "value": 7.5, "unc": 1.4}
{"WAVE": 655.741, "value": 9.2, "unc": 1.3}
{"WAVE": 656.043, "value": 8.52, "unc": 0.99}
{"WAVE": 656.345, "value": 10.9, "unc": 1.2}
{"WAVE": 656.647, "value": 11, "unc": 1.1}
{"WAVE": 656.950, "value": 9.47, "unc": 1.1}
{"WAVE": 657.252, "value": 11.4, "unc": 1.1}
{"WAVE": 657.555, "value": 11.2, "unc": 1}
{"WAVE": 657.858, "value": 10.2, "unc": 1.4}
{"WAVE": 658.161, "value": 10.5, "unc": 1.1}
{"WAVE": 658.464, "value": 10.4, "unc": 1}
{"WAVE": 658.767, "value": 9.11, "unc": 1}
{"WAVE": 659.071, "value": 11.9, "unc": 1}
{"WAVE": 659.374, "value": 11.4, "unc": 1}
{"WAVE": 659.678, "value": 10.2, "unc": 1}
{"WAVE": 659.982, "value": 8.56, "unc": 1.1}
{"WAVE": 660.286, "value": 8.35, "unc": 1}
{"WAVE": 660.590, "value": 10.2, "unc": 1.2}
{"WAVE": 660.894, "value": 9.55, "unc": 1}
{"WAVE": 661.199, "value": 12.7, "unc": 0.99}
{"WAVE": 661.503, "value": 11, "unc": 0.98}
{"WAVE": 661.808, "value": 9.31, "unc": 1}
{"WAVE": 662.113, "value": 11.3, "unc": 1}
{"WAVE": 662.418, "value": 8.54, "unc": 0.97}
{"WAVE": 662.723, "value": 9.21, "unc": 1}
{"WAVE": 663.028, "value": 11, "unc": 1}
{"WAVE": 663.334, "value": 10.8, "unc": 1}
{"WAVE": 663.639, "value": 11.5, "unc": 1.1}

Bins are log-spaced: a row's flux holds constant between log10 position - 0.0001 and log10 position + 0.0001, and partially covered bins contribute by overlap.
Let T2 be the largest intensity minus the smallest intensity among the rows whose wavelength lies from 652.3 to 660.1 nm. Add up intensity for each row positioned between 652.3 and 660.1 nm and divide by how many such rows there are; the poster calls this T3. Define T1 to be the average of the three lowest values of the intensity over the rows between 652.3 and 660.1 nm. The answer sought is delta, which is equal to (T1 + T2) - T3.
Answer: 2.58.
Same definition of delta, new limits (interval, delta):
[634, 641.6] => 3.79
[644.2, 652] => 2.28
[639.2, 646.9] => 1.93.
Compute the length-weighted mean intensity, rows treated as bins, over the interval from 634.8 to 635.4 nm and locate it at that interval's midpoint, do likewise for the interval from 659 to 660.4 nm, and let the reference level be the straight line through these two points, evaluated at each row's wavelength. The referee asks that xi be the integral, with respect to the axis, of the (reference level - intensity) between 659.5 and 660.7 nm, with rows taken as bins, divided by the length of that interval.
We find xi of 0.7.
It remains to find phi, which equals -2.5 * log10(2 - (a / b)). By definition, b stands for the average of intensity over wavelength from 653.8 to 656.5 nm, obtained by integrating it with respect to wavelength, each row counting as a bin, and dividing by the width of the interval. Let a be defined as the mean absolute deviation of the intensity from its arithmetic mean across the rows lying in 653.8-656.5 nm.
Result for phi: -0.707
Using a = 0.78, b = 9.4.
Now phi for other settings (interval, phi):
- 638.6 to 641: -0.705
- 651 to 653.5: -0.714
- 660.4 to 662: -0.698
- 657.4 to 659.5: -0.716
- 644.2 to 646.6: -0.702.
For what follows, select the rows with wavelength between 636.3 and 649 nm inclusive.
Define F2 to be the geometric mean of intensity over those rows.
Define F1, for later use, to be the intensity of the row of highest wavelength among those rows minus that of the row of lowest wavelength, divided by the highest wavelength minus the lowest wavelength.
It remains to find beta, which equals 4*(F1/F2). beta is -0.01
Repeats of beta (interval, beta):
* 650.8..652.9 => -0.62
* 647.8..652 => 0.01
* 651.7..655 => -0.06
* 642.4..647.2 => -0.17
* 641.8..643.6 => -0.28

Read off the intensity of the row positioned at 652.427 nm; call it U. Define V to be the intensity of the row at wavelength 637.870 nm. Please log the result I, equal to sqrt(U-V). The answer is 1.4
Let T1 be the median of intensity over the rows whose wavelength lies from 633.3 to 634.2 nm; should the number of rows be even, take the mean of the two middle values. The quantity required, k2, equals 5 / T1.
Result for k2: 0.45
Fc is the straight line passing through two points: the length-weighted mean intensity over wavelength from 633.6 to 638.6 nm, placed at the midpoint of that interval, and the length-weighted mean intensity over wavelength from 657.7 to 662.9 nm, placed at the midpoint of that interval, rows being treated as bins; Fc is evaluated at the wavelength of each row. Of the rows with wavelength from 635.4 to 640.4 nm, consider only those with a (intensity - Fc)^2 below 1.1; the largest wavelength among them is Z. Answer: 640.224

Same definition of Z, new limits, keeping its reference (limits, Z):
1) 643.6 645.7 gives 645.256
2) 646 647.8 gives 646.744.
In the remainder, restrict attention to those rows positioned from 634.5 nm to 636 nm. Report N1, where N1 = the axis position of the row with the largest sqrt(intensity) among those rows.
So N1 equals 634.647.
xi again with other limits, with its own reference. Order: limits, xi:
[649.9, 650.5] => 0.6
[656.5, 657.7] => -0.9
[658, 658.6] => -0.5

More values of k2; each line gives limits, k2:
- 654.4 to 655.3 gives 0.53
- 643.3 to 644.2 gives 0.50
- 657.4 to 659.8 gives 0.48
